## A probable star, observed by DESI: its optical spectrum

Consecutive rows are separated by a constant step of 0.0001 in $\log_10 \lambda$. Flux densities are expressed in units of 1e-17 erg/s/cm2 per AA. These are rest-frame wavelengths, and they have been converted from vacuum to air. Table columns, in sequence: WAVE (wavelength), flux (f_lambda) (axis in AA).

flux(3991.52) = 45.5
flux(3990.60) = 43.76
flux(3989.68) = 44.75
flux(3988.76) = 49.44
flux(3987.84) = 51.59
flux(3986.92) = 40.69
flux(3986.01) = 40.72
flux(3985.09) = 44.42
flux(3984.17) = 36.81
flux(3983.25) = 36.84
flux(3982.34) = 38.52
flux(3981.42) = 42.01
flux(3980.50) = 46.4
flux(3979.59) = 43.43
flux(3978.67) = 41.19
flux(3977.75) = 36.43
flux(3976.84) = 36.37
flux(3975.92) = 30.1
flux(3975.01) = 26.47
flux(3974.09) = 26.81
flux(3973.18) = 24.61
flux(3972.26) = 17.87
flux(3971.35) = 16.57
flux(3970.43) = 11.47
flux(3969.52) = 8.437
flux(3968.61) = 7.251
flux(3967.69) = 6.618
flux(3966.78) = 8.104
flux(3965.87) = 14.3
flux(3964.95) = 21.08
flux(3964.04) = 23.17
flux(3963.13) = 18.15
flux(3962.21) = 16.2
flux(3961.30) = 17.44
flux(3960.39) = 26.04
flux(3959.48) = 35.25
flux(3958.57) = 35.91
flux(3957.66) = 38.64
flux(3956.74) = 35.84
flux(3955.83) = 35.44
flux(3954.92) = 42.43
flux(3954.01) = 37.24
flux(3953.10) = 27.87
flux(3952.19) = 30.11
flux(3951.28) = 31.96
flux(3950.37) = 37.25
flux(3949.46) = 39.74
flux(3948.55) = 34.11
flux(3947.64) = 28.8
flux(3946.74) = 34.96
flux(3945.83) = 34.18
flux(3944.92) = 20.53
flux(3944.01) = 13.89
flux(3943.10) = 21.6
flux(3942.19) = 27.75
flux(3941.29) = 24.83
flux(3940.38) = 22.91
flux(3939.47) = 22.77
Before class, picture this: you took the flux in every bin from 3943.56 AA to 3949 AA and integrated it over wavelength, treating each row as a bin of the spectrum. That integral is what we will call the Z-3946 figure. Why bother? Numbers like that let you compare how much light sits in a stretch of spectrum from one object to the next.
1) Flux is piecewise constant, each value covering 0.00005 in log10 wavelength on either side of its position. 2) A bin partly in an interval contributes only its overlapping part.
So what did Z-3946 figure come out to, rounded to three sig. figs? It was 151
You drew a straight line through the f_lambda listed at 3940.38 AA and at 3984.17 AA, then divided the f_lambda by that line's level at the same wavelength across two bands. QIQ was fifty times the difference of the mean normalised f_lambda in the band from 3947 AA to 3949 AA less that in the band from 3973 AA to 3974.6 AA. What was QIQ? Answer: 24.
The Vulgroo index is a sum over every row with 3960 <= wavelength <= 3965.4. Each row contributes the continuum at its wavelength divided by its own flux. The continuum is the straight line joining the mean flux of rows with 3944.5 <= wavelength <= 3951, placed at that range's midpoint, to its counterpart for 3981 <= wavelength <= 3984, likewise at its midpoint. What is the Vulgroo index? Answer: 11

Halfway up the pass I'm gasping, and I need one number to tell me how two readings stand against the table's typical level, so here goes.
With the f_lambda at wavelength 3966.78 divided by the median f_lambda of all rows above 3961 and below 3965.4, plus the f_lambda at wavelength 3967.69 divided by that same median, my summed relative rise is 0.81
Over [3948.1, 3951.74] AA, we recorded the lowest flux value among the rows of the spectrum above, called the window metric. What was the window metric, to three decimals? 31.960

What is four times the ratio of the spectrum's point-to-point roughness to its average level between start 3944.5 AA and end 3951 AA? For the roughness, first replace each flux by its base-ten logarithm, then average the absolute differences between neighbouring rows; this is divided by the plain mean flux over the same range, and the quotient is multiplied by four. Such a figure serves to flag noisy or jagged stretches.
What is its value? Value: 0.0098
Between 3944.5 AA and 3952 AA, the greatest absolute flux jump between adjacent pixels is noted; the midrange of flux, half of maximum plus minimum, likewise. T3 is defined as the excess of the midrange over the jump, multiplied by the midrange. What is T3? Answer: 497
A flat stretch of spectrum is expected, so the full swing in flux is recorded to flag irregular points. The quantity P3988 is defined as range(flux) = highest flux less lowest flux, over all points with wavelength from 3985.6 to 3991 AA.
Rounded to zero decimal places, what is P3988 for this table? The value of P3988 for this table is 11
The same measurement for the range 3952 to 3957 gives 15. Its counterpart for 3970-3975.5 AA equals 15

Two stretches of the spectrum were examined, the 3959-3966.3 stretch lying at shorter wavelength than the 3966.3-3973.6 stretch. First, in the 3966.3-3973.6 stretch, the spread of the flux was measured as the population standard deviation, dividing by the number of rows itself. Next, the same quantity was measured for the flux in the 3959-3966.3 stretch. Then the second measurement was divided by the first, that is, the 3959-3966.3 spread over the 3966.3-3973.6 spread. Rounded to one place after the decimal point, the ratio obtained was 1.0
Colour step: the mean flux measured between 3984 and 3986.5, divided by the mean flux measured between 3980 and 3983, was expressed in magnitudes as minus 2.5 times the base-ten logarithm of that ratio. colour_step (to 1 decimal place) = 0.0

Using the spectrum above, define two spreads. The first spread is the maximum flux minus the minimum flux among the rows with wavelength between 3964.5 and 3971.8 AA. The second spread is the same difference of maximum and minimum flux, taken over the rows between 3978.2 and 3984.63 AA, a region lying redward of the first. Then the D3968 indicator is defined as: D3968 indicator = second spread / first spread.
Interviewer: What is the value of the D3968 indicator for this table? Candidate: 0.66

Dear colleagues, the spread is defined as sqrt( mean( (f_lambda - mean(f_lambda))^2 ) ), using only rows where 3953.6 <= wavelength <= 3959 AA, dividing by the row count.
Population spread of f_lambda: 2.4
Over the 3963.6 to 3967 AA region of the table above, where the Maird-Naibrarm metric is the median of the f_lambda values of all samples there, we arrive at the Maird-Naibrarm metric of 18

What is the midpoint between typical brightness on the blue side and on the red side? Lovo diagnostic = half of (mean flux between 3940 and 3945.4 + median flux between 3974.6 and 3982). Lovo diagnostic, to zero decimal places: 30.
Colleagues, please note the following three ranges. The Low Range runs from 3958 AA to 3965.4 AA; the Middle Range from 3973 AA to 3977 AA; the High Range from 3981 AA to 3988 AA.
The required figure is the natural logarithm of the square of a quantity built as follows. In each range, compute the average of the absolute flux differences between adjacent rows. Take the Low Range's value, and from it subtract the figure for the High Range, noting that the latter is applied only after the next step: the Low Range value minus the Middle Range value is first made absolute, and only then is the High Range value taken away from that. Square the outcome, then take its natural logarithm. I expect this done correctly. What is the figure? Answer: 2.1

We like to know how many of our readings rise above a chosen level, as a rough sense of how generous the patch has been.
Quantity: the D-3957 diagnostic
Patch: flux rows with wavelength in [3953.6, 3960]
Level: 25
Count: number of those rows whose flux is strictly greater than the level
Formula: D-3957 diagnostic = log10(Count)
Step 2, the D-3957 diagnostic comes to 0.85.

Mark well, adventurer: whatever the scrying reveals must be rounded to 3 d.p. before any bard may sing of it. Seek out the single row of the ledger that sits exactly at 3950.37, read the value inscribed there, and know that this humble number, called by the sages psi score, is 37.250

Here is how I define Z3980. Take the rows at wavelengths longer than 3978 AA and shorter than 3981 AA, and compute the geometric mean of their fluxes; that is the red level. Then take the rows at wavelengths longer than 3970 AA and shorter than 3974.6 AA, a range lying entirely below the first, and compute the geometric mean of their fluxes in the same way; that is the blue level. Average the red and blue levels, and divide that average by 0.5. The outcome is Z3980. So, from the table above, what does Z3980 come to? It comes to 62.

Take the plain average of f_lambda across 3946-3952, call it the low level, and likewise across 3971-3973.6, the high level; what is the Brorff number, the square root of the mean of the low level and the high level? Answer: 5.20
